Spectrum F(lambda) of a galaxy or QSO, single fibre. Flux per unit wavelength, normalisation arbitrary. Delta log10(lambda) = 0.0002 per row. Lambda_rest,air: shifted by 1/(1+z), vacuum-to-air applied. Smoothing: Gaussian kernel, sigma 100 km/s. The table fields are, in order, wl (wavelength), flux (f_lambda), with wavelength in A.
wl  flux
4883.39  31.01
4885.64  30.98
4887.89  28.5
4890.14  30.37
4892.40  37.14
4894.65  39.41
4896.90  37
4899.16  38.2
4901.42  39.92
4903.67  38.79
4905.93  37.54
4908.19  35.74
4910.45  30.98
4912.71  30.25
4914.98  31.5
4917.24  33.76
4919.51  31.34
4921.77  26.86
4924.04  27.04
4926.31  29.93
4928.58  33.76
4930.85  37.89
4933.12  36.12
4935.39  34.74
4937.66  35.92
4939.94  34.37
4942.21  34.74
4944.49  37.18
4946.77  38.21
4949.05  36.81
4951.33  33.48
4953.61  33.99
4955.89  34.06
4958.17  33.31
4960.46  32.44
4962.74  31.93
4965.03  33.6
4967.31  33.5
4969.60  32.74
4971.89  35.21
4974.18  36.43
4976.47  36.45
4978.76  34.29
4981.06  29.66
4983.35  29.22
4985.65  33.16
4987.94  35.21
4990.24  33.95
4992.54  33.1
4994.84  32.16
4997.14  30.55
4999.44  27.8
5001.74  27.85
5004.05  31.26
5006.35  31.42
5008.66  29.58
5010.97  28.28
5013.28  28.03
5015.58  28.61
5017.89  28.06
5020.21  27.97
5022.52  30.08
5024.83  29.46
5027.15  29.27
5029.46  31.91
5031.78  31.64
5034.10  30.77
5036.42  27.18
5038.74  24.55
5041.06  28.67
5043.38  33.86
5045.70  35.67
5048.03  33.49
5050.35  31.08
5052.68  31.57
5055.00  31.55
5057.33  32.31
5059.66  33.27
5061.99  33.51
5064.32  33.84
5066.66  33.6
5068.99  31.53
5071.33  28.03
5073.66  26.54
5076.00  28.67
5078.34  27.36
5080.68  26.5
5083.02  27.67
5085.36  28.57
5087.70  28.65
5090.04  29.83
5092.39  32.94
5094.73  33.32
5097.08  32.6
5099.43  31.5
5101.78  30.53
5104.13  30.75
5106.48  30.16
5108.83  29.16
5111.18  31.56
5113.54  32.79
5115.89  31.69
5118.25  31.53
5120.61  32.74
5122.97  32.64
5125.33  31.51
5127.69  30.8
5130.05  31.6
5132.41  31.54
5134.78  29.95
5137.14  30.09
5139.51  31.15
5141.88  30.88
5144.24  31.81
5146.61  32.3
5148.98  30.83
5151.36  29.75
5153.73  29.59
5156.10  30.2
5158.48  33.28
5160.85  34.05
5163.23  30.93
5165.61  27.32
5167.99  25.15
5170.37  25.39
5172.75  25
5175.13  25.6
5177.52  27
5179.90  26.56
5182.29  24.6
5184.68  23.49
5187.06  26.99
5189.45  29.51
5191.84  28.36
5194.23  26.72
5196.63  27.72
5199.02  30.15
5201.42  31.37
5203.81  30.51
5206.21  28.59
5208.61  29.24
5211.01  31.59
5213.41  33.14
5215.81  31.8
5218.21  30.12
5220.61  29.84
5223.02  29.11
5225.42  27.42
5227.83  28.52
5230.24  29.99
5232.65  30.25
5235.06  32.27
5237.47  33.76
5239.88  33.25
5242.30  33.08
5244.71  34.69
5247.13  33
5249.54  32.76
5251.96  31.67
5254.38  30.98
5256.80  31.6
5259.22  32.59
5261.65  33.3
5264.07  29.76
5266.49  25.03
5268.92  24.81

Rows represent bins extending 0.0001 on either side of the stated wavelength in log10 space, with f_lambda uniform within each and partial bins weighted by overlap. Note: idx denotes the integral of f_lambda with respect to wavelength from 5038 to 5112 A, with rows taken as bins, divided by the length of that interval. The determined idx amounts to 30.7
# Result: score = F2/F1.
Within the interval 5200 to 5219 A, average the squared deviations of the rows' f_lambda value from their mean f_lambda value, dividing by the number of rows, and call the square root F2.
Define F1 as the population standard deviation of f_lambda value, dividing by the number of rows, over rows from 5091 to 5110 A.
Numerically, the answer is 1.0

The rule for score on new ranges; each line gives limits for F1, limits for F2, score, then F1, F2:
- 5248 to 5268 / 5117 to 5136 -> 0.3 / 2.5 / 0.8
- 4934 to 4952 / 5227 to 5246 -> 1.3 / 1.5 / 2.0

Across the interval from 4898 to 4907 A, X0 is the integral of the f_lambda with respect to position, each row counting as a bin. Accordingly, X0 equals 347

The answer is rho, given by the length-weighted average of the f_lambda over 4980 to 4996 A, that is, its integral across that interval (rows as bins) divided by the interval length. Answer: 32.4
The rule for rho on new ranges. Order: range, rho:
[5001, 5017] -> 29.3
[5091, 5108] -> 31.6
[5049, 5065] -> 32.4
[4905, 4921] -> 32.8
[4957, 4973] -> 33.2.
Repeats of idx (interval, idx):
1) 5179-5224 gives 28.9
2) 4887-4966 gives 34.2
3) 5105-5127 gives 31.5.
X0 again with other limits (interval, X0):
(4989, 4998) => 293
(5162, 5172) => 271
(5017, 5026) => 260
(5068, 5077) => 258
